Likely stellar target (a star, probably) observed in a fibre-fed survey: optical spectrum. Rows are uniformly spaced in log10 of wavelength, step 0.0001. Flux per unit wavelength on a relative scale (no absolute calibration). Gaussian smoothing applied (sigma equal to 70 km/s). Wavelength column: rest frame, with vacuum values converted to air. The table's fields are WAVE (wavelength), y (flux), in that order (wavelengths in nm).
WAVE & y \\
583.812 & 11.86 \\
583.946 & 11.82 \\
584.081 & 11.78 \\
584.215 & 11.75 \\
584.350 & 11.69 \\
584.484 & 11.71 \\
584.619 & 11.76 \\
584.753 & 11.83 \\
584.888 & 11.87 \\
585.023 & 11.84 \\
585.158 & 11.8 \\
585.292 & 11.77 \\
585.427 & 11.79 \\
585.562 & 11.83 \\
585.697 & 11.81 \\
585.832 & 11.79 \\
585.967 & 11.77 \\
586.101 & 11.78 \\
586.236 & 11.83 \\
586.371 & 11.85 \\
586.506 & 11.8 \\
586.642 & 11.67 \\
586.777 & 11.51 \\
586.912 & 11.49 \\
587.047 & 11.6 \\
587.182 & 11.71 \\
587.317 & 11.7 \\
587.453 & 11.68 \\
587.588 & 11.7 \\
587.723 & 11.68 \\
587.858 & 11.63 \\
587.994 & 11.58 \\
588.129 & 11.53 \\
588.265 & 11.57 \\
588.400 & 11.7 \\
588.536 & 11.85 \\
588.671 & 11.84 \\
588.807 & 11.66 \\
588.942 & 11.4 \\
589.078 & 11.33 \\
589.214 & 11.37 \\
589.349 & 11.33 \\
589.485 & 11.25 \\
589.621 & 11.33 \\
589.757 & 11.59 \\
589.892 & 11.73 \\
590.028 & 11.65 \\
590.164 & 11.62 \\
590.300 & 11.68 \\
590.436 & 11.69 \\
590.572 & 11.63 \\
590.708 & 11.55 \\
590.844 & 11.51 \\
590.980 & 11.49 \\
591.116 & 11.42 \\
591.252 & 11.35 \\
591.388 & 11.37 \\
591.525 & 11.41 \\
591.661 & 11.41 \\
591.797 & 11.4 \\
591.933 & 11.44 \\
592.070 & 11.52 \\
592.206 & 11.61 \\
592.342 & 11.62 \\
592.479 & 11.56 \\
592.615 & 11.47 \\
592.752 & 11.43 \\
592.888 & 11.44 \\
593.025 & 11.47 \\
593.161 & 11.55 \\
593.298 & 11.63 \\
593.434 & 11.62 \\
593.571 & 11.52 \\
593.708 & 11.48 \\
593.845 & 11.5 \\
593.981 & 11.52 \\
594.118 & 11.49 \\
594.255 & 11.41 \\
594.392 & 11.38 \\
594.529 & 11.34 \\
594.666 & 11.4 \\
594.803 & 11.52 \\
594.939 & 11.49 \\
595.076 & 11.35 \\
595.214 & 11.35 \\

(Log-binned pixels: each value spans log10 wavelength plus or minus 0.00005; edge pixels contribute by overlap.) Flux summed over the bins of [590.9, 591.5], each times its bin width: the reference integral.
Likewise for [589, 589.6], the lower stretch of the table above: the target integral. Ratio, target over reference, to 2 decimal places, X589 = 0.99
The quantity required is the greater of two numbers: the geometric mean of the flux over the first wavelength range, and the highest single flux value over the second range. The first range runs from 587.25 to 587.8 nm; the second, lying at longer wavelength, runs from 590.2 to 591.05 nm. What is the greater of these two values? 11.7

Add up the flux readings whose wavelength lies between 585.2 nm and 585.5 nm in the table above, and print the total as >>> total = 23.6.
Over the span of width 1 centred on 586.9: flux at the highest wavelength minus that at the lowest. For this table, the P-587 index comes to -0.10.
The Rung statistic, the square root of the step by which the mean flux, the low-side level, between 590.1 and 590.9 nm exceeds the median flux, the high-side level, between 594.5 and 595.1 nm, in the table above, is 0.46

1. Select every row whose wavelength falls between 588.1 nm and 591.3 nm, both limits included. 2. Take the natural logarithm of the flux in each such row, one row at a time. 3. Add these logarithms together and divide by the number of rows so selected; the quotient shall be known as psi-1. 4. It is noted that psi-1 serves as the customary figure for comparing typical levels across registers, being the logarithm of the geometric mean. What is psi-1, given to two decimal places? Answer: 2.45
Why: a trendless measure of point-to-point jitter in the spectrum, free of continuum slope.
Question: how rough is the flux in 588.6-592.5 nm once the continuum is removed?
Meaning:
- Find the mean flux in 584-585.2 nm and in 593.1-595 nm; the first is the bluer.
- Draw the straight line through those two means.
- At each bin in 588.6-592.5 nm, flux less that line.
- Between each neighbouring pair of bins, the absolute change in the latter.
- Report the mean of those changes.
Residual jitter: 0.072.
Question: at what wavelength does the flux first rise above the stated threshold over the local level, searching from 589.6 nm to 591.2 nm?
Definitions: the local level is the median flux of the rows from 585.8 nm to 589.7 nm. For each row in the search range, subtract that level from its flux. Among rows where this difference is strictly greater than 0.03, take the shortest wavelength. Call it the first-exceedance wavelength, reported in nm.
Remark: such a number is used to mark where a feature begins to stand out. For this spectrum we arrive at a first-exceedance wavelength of 589.892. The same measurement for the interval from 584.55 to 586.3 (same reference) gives 584.619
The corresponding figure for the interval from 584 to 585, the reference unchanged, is 584.081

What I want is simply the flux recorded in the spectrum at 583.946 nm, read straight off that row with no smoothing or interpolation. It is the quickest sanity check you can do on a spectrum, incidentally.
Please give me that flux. 11.82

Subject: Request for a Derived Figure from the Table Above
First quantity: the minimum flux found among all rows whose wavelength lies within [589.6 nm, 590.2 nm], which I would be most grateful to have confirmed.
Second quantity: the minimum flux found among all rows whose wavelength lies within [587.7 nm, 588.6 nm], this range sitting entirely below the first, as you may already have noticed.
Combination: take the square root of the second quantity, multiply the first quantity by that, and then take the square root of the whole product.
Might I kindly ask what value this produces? 6.20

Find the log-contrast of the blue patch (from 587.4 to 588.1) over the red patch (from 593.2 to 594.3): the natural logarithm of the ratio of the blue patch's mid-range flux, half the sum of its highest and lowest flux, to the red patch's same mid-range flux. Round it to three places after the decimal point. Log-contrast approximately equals 0.010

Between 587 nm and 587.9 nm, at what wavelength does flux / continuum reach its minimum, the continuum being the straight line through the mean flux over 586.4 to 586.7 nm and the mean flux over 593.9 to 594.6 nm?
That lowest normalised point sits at 587.047 nm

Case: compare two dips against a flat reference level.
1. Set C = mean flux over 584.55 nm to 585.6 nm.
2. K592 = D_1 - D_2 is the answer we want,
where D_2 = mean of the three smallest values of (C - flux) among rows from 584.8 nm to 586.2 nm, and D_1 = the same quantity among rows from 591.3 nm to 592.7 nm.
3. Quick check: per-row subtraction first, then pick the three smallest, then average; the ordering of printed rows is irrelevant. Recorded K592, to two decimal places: 0.25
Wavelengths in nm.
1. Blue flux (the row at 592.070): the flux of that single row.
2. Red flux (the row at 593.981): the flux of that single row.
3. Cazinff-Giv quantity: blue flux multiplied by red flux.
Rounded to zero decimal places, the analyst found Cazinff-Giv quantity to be 133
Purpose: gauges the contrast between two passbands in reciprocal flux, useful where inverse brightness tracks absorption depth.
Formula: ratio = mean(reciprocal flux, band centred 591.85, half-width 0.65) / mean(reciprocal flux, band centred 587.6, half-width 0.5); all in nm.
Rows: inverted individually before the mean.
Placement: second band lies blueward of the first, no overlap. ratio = 1.02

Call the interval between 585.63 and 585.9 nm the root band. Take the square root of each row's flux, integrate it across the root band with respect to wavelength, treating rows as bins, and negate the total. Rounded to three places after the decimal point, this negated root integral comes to -0.927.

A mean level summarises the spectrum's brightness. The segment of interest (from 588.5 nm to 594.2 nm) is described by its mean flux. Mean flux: 11.5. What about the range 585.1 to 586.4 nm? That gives 11.8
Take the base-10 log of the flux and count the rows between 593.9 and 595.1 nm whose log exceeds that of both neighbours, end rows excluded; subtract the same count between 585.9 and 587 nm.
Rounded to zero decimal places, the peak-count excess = 0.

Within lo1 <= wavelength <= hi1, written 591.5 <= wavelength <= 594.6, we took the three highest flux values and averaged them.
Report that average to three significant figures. 11.6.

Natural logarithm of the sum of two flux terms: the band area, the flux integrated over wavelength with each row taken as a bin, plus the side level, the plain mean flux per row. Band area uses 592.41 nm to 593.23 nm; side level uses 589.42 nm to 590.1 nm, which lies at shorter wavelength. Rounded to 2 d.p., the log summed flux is 3.04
